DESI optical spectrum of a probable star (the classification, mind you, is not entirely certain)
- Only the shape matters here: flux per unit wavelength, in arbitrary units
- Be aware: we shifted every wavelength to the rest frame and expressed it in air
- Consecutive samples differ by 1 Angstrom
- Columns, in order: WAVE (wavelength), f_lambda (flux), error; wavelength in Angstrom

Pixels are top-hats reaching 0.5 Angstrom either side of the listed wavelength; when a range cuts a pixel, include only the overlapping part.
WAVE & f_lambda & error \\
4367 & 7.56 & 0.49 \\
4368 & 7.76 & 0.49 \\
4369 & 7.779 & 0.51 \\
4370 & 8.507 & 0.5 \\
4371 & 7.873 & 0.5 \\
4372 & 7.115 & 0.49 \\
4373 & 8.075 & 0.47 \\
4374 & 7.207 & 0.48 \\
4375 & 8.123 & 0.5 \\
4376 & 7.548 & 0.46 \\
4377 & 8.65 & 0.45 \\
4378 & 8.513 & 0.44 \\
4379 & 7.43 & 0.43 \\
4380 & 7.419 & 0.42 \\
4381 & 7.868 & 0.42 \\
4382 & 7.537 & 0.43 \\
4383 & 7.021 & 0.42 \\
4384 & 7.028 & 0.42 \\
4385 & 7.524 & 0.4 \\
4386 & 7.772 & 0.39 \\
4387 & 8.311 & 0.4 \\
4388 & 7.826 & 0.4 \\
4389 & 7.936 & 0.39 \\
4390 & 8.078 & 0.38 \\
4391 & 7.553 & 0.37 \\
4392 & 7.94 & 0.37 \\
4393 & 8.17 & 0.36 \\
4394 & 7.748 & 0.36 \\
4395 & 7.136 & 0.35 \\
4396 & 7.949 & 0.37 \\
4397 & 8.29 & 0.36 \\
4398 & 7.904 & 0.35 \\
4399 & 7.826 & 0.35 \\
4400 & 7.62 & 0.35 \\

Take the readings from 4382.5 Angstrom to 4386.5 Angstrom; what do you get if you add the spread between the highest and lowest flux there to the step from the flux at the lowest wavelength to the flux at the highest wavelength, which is 1.5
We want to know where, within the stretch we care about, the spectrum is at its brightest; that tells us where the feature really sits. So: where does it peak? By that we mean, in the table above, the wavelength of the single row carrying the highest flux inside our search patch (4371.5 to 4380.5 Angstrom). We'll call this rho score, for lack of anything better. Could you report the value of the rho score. 4377 Angstrom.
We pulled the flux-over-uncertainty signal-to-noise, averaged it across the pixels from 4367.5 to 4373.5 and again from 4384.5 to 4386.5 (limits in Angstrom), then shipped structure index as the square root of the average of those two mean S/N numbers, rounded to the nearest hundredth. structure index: 4.20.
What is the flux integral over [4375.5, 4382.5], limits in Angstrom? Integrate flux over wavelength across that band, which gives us 55.0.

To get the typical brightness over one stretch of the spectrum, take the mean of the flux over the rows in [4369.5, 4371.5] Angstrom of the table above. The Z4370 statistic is 8.19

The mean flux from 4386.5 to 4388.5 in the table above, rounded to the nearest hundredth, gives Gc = 8.07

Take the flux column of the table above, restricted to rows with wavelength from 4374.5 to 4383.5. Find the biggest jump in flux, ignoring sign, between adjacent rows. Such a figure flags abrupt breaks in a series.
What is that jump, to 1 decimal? 1.1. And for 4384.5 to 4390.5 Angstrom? 0.5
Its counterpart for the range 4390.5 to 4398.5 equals 0.8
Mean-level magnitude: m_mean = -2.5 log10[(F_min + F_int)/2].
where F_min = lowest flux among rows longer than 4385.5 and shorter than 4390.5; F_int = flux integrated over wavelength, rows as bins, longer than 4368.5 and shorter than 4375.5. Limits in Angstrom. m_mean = -3.7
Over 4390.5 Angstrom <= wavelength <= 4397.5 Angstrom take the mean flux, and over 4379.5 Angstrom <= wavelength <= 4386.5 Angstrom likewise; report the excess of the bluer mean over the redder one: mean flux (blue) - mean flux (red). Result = -0.37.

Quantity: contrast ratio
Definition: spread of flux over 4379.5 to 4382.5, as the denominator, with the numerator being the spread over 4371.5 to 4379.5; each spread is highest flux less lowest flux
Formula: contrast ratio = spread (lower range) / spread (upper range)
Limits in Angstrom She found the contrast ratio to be 3.4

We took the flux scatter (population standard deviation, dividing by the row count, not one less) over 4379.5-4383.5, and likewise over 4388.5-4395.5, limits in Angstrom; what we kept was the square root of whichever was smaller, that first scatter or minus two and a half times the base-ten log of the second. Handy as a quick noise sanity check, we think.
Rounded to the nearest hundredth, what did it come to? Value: 0.55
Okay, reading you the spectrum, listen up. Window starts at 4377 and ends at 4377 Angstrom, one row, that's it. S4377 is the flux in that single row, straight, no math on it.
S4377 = 8.65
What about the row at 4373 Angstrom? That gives 8.075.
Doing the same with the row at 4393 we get 8.17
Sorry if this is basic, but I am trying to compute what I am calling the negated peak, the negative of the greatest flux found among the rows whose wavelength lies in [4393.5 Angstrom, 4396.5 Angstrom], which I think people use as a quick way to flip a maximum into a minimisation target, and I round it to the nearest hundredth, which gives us -7.95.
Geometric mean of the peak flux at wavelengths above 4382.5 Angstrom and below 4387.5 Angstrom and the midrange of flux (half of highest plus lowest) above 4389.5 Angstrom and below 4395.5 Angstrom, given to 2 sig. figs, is 8.0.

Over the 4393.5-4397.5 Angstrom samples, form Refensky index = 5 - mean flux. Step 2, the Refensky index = -2.78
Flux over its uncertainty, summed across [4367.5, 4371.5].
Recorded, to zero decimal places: 64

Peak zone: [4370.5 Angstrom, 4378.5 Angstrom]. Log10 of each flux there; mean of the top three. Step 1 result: 0.926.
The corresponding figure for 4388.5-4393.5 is 0.906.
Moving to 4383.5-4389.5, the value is 0.904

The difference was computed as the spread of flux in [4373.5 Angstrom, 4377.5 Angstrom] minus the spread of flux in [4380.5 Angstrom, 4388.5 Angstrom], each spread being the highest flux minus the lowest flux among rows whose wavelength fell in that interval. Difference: 0.15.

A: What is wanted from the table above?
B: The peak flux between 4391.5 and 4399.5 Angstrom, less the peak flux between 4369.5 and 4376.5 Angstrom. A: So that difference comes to -0.22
